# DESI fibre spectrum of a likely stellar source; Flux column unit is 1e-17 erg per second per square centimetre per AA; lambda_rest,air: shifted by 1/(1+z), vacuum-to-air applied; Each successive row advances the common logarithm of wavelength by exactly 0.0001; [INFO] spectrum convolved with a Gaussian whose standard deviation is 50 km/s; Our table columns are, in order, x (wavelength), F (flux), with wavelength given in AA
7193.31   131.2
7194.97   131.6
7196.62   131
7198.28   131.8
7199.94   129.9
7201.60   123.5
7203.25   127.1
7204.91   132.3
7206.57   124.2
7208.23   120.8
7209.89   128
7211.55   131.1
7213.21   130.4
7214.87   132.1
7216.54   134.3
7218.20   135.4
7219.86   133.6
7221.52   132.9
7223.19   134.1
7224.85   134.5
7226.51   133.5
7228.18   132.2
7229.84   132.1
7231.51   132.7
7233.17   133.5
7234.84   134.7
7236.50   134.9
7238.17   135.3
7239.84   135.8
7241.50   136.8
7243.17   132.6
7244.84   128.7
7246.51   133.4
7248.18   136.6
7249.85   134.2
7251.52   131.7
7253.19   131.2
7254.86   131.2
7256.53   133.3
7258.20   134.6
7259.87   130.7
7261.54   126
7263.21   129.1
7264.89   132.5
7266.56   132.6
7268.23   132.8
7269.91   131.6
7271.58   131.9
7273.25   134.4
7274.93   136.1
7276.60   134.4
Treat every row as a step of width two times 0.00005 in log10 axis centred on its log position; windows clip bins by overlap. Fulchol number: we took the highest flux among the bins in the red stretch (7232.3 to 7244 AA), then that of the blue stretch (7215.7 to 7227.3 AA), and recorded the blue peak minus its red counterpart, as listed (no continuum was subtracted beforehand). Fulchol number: -1.4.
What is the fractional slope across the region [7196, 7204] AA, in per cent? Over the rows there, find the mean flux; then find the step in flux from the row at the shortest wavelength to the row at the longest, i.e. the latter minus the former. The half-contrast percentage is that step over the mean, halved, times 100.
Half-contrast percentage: -1.5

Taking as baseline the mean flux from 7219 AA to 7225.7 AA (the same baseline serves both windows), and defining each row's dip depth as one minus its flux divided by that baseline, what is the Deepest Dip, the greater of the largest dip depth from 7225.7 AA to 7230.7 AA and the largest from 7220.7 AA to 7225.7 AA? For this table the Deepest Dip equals 0.013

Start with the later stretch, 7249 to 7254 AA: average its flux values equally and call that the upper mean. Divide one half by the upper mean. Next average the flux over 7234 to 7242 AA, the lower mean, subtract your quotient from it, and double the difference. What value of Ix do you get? 271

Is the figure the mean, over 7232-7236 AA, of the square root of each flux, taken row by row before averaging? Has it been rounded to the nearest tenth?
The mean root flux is 11.6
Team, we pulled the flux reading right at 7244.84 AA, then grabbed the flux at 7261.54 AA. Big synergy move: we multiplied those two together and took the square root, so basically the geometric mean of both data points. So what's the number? 127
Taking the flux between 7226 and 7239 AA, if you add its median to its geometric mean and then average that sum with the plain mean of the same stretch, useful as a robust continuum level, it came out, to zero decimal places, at 200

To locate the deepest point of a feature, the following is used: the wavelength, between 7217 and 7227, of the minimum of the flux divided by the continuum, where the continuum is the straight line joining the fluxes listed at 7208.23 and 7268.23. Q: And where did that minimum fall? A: 7226.51 AA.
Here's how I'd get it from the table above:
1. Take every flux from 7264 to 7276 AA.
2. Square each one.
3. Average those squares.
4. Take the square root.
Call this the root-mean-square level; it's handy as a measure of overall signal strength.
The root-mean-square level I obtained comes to 133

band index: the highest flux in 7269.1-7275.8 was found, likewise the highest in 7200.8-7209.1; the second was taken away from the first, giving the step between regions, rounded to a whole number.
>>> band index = 4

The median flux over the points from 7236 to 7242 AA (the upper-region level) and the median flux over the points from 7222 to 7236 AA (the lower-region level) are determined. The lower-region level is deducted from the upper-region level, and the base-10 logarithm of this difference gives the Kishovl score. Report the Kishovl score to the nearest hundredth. 0.31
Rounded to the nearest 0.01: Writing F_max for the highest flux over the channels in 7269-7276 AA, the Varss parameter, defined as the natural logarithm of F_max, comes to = 4.91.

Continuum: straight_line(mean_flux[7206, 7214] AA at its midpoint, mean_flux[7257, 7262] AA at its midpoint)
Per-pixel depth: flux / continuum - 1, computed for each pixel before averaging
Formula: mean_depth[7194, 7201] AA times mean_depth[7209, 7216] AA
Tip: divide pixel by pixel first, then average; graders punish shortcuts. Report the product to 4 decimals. 0.0010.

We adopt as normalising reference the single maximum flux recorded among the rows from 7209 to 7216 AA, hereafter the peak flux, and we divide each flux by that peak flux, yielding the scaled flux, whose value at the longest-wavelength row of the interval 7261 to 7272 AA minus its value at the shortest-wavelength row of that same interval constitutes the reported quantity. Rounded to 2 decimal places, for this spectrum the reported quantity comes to 0.04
